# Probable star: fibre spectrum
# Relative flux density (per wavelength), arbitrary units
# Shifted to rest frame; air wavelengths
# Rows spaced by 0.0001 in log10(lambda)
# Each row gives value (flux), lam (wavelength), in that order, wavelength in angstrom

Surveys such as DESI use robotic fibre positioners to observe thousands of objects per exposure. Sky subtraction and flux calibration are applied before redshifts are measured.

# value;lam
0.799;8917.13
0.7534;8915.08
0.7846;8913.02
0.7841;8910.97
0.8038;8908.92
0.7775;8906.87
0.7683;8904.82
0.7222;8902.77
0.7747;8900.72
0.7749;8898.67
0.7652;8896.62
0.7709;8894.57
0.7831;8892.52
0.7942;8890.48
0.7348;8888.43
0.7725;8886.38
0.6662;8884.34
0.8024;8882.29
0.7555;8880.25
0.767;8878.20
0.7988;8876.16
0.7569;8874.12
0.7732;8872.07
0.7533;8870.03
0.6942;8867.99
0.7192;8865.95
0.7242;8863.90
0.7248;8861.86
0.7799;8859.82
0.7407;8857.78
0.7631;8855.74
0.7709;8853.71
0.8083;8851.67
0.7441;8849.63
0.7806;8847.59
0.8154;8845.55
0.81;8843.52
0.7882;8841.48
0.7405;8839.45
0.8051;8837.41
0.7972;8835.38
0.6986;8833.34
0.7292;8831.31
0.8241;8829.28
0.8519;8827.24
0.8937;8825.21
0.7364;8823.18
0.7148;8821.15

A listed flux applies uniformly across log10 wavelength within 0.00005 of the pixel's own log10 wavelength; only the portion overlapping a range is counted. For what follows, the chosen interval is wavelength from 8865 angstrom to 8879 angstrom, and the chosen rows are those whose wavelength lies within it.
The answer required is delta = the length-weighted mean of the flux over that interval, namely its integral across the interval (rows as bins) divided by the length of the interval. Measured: 0.752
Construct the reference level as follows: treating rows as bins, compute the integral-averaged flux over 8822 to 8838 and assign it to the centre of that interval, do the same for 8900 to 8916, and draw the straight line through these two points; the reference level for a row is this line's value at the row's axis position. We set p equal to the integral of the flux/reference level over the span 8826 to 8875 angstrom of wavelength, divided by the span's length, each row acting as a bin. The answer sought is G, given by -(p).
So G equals -0.976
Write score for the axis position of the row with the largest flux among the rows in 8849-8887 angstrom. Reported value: 8851.67 angstrom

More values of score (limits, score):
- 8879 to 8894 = 8882.29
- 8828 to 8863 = 8829.28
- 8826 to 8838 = 8827.24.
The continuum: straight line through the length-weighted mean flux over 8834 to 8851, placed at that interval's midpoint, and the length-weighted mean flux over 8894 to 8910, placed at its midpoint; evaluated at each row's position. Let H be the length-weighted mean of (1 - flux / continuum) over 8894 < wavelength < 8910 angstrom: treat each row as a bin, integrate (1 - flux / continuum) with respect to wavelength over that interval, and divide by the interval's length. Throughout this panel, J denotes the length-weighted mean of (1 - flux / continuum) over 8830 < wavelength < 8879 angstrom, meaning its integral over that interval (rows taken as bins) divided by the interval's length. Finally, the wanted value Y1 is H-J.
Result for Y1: -0.024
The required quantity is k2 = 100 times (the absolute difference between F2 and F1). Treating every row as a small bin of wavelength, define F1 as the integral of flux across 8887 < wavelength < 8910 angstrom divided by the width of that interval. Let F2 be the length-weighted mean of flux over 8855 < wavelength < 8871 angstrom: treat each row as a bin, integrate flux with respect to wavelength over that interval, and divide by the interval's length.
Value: 3.3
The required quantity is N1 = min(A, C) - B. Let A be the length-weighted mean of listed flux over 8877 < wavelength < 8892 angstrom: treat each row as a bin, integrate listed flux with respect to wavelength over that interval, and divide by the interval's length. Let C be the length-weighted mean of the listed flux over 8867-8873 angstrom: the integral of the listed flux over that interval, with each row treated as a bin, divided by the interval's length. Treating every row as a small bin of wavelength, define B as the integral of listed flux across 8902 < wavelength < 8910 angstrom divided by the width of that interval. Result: -0.029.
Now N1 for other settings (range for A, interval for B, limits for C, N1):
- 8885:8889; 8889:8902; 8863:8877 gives -0.030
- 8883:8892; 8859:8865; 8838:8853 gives 0.006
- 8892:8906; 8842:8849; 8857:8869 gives -0.068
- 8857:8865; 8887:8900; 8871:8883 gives -0.029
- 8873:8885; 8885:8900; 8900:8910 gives -0.008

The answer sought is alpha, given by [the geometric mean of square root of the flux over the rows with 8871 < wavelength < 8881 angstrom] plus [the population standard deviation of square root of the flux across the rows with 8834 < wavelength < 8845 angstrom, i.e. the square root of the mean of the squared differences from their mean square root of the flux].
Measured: 0.892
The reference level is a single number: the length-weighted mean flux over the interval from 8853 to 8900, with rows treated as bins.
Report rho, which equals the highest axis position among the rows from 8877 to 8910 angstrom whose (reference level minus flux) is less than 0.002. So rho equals 8908.92 angstrom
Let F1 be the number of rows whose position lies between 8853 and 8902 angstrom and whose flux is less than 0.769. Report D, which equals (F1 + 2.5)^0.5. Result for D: 3.9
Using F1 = 13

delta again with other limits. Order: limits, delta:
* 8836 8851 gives 0.784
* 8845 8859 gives 0.773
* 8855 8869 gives 0.734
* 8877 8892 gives 0.758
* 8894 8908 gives 0.765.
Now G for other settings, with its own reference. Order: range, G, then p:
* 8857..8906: -0.971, 0.971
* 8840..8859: -0.992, 0.992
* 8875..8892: -0.981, 0.981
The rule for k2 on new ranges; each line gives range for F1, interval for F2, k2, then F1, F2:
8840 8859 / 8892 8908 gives 1.3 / 0.779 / 0.767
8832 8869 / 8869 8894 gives 0.2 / 0.761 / 0.763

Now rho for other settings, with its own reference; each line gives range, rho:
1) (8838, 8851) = 8847.59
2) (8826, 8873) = 8872.07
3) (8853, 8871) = 8859.82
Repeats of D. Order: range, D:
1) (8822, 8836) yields 2.3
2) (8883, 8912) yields 2.7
